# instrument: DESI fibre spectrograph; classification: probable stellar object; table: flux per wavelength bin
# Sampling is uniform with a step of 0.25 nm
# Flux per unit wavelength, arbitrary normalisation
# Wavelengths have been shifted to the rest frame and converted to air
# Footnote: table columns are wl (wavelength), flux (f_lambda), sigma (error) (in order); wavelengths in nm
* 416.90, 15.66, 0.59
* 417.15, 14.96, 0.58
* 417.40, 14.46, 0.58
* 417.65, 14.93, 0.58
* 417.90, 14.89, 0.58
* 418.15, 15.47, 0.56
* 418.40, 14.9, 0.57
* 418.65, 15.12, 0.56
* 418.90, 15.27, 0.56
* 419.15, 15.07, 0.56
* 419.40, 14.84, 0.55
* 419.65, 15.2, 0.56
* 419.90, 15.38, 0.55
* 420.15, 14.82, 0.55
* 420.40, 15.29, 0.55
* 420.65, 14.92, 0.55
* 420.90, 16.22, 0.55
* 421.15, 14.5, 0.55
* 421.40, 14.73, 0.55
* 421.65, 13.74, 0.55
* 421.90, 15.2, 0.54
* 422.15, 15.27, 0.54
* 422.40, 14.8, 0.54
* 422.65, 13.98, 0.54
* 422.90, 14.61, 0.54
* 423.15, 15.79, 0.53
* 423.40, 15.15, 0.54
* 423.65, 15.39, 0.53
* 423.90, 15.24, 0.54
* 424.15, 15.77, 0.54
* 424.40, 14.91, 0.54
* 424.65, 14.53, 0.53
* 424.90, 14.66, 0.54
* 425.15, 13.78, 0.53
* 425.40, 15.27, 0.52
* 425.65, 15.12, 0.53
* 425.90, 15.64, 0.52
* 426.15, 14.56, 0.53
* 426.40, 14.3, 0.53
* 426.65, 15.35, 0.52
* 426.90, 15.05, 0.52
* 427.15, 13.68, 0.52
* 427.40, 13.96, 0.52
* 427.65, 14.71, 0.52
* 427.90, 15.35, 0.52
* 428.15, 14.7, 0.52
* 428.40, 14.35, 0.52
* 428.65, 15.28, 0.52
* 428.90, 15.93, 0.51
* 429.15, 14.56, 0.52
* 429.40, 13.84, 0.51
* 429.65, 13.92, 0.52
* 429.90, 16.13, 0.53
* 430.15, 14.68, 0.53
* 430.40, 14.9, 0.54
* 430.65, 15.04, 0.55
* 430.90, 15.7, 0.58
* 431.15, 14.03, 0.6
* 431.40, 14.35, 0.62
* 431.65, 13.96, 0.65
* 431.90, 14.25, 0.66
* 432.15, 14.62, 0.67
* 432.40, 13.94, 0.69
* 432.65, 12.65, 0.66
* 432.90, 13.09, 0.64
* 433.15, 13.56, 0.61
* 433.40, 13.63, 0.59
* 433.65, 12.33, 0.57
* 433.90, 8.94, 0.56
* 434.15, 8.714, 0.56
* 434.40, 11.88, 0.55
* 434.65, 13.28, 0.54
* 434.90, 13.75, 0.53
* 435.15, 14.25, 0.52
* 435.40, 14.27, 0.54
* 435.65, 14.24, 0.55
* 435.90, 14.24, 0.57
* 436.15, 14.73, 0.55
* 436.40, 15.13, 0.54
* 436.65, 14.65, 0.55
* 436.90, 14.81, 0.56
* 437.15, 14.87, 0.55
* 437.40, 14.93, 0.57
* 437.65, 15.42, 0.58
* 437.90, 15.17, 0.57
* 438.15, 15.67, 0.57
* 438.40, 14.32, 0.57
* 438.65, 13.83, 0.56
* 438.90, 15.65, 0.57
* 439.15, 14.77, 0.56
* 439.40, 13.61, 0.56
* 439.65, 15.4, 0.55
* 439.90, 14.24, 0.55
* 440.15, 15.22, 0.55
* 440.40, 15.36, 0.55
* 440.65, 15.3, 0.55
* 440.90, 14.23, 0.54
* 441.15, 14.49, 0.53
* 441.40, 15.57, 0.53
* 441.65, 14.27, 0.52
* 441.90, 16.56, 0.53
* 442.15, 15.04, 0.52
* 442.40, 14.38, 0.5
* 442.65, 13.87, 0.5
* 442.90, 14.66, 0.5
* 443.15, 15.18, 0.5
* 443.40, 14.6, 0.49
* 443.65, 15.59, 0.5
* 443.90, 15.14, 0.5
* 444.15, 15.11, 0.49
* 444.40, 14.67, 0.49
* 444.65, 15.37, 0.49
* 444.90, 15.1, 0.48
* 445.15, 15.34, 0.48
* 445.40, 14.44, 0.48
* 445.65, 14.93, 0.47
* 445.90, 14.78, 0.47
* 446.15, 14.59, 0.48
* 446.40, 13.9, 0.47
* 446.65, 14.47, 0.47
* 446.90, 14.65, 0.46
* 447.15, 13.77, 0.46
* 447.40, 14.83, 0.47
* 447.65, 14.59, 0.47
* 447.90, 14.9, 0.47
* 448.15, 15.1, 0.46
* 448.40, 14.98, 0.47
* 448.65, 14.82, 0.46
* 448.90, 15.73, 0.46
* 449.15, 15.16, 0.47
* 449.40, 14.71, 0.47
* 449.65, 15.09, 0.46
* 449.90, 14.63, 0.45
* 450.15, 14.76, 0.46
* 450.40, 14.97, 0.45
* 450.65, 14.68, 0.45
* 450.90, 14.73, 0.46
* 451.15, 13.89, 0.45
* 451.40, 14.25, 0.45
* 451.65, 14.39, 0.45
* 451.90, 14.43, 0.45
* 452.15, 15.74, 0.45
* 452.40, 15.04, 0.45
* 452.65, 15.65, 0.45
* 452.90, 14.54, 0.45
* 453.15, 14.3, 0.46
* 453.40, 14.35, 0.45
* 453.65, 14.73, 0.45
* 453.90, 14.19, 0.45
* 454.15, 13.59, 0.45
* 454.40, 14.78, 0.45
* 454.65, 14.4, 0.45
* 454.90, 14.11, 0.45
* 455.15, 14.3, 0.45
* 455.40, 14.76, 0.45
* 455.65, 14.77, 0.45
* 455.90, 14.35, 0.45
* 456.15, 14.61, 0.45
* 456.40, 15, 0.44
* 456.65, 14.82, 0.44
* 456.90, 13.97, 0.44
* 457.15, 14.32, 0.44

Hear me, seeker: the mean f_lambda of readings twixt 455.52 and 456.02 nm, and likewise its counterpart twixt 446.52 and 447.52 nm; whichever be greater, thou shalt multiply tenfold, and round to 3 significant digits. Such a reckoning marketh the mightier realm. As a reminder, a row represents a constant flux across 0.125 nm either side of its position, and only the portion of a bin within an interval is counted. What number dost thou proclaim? 146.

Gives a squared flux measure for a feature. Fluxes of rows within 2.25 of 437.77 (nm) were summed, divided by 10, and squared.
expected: 706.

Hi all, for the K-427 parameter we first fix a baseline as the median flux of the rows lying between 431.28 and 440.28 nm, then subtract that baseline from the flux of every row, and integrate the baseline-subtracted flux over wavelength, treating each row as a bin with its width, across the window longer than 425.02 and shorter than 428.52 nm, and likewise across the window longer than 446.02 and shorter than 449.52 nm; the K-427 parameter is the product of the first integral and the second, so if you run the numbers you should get 2.6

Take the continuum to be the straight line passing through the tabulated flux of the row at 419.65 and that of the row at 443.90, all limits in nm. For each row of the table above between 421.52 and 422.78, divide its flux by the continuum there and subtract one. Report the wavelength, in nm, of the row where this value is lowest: 421.65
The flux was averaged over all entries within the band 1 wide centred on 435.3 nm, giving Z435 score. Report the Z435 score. 14.1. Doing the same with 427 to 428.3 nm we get 14.5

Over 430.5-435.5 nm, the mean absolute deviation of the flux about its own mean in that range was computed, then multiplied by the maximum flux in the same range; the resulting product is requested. 19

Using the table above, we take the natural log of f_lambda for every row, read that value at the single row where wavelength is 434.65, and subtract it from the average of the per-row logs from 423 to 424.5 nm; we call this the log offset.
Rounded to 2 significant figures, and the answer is 0.15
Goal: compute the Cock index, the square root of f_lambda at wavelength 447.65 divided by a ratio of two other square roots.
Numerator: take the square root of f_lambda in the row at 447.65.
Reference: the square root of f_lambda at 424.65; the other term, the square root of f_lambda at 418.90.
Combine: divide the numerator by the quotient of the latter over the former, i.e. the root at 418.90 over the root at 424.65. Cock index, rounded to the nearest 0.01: 3.73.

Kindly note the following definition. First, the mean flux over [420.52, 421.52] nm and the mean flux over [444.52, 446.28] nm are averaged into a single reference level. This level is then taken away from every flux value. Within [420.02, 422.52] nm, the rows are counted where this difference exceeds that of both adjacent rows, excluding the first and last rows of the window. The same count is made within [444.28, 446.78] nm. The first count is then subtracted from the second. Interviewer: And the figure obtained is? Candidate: -1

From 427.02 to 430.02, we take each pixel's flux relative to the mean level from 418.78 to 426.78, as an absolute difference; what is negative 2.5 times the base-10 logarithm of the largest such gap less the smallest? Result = -0.03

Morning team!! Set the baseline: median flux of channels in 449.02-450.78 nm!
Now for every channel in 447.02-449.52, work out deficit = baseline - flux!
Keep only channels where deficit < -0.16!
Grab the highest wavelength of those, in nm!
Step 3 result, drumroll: 449.15 nm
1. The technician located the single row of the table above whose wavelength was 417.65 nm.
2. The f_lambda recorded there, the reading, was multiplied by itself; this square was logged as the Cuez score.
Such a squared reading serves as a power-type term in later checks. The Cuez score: 223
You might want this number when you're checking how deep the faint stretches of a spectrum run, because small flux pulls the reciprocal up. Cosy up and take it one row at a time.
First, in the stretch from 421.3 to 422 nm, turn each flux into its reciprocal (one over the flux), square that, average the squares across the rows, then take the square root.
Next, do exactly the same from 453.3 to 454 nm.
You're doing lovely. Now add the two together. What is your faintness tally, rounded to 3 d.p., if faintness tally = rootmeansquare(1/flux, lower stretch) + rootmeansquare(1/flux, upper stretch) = 0.138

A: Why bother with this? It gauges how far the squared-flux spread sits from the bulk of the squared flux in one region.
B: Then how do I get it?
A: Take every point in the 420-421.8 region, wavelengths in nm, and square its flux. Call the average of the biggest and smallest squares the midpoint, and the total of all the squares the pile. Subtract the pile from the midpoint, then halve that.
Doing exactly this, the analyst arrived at -665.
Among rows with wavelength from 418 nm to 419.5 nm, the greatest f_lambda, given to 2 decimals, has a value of 15.47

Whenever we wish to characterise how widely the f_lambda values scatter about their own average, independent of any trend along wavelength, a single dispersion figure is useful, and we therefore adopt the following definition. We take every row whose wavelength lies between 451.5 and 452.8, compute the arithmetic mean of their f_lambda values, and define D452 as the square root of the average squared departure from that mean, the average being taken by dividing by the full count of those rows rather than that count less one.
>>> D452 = 0.58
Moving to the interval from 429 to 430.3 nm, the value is 0.82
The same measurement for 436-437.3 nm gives 0.16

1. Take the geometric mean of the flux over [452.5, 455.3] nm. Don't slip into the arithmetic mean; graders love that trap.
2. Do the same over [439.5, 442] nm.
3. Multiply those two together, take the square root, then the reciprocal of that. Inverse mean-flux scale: 0.0678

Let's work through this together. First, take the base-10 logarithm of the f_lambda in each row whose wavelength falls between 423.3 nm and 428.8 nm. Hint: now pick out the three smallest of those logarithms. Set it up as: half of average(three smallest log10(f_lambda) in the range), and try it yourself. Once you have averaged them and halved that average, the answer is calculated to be 0.570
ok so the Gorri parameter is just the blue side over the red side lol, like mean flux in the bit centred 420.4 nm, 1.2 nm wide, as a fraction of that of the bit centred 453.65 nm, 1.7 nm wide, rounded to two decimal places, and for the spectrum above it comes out 1.07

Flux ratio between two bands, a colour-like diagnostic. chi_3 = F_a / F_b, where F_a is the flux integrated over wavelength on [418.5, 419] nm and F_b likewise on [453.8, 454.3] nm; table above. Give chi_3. 1.1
